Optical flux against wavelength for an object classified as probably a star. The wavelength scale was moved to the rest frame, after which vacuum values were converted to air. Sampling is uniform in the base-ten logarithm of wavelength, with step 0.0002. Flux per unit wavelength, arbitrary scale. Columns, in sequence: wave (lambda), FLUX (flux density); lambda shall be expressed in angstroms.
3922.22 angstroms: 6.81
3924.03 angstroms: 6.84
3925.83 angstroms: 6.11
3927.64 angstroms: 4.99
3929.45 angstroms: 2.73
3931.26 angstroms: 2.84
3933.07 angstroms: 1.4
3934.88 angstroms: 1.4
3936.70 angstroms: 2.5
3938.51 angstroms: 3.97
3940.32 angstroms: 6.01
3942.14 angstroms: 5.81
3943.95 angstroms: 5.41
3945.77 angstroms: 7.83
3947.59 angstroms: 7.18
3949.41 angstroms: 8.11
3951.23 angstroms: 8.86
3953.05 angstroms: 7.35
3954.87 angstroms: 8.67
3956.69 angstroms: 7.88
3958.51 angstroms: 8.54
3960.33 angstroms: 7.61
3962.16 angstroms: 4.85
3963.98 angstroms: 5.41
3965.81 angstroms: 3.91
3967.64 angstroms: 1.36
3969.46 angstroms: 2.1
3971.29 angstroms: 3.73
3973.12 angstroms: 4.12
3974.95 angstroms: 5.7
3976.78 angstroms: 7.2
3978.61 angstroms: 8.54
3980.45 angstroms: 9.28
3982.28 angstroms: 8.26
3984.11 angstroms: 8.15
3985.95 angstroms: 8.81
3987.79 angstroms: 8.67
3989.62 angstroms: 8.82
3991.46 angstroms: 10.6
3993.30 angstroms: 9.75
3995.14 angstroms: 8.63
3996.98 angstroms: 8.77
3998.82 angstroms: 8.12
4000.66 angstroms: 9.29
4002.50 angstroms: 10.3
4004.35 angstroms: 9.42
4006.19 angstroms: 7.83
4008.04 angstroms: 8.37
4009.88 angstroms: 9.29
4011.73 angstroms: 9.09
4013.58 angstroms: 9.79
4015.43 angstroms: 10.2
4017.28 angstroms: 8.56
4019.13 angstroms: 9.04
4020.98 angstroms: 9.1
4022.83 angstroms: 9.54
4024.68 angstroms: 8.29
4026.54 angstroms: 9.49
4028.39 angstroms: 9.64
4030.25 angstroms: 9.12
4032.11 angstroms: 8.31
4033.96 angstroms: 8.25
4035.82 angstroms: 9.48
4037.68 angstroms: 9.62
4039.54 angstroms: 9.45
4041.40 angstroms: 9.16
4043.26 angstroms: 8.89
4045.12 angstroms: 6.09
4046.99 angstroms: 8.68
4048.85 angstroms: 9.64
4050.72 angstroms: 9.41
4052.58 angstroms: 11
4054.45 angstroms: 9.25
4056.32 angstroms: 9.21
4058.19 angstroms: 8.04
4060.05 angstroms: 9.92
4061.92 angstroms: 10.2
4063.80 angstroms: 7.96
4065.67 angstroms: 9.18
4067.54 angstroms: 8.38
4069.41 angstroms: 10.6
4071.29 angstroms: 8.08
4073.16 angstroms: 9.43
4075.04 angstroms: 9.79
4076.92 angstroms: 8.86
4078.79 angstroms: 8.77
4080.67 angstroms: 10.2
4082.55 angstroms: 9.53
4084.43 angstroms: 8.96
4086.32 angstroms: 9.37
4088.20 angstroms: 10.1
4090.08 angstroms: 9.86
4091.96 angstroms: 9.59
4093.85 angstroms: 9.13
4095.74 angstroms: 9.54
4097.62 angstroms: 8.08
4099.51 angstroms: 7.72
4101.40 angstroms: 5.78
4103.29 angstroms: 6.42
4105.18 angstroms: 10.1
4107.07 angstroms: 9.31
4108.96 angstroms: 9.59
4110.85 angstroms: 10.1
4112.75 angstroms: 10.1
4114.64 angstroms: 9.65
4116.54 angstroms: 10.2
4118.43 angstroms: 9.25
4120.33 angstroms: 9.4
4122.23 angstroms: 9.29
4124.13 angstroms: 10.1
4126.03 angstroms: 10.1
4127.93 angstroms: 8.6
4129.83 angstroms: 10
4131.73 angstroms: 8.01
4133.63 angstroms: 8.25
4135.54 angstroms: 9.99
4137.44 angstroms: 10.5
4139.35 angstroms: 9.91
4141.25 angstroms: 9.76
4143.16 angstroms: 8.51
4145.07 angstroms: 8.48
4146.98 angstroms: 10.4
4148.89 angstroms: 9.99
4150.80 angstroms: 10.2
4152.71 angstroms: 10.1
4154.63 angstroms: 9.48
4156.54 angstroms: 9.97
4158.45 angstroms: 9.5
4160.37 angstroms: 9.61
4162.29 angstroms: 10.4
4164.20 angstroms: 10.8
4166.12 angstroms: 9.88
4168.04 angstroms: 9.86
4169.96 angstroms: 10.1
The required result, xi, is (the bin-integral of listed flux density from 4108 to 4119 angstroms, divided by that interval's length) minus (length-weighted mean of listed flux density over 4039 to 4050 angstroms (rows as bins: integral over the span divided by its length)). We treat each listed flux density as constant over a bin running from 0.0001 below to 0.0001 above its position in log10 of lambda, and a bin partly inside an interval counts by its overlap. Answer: 1.2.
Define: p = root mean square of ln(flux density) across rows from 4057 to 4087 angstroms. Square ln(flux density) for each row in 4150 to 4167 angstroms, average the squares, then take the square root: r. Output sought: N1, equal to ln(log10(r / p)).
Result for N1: -4.1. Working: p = 2.2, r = 2.30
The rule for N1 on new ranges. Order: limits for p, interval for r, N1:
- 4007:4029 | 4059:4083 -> -6.3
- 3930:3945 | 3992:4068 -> -1.5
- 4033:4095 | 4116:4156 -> -4.9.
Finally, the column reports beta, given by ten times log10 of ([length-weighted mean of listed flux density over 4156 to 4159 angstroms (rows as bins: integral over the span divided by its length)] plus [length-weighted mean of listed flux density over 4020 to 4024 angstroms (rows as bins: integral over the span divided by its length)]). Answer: 12.8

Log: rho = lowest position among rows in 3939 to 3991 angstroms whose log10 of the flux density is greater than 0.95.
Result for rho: 3980.45 angstroms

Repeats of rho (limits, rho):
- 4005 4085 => 4009.88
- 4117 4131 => 4118.43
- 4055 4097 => 4056.32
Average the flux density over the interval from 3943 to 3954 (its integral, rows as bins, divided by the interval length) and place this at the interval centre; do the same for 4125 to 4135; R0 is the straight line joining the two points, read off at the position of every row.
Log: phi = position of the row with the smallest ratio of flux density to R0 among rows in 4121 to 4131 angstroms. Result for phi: 4127.93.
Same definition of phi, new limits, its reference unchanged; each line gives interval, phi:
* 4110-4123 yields 4118.43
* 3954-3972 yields 3967.64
